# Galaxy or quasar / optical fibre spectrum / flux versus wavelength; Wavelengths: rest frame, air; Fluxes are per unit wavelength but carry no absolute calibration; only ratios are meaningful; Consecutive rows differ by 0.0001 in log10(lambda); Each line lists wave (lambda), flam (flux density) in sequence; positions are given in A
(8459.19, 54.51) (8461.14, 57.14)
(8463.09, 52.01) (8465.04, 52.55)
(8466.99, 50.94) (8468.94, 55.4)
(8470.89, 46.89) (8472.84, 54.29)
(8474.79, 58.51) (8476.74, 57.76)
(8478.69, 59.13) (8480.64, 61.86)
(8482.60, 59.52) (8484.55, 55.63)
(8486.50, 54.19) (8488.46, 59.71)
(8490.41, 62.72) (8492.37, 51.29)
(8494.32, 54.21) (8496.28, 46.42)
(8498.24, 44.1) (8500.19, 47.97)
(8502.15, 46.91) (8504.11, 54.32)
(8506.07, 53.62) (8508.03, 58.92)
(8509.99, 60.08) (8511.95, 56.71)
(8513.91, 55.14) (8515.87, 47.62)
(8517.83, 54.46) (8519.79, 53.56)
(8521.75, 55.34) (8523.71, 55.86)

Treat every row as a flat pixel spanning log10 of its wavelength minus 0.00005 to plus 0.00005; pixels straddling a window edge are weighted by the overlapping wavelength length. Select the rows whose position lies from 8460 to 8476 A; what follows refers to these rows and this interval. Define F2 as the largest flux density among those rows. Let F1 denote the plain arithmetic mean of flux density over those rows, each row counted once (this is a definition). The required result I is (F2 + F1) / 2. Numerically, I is 56.0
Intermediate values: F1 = 53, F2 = 58.51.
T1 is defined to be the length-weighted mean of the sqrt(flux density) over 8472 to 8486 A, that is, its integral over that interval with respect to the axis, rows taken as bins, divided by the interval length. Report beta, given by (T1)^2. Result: 58.0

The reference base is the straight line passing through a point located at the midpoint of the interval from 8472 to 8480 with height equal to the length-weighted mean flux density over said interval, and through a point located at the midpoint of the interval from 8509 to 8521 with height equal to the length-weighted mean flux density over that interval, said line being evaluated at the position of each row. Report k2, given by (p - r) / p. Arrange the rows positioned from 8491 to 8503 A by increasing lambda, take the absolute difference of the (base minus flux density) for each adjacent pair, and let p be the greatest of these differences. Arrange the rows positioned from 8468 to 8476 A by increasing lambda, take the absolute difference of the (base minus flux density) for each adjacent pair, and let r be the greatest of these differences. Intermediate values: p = 7.6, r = 8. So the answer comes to -0.1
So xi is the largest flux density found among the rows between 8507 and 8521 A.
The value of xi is 60.08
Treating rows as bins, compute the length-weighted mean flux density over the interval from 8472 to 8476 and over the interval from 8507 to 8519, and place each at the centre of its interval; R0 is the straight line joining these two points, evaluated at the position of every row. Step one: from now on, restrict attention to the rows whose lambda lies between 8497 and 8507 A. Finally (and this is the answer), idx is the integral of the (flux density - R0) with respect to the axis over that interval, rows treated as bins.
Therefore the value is -65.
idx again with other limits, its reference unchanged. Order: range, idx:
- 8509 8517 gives -5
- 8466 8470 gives -15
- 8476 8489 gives 24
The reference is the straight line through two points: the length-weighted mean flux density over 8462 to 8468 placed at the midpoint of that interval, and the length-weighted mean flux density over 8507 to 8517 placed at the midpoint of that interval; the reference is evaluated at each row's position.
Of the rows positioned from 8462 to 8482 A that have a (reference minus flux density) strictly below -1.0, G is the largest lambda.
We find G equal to 8480.64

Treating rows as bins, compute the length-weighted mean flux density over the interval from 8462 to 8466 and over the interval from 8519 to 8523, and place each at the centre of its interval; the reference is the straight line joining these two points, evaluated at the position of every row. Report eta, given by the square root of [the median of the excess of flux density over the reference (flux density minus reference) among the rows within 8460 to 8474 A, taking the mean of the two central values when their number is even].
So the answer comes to 0.4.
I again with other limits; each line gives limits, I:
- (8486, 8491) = 60.8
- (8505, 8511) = 58.8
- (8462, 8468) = 52.2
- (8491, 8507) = 52.1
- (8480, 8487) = 59.8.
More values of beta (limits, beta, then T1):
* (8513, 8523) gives 53.3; 7.30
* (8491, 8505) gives 49.5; 7.04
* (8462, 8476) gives 53.0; 7.28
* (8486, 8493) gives 57.3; 7.57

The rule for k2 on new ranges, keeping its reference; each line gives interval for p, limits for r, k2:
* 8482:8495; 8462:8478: 0.3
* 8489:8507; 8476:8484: 0.7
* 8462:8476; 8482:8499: -0.3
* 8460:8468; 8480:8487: 0.2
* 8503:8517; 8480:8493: -0.5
